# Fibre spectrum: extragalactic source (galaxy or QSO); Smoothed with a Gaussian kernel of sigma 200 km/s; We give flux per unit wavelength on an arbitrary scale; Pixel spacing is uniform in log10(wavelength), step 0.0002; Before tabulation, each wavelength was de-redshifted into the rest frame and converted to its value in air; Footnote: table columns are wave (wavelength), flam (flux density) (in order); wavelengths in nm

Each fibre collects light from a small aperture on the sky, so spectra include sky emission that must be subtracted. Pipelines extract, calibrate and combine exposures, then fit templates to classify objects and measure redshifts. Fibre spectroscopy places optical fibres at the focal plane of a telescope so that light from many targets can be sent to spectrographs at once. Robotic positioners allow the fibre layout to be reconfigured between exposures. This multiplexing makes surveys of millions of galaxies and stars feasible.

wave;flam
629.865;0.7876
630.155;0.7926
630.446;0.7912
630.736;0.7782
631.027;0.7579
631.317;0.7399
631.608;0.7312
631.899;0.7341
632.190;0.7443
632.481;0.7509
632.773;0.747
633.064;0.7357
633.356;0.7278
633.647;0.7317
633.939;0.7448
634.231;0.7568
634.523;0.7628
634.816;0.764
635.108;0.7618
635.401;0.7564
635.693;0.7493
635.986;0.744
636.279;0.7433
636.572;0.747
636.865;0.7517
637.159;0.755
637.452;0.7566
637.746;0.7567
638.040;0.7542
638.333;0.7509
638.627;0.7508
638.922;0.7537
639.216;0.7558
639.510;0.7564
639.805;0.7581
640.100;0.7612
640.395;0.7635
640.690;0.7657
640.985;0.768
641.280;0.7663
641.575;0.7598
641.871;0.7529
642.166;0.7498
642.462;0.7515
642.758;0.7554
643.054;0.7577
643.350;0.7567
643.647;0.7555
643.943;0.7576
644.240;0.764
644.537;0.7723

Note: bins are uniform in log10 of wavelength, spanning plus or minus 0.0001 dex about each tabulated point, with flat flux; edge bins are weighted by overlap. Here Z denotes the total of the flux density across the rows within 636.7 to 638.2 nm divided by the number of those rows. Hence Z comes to 0.755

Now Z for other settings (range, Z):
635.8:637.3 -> 0.748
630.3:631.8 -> 0.760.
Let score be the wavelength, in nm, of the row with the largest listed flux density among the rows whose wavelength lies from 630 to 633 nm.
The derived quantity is 630.155 nm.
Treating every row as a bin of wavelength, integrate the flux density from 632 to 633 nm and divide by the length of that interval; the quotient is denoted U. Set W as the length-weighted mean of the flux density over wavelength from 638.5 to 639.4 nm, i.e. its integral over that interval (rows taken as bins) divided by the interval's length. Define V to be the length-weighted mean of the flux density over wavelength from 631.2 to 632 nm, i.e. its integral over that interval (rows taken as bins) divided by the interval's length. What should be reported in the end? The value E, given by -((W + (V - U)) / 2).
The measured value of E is -0.371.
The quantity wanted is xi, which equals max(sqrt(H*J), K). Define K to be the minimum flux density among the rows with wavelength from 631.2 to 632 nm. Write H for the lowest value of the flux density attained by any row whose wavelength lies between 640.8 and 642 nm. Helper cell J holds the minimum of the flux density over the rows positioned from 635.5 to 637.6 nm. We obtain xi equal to 0.748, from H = 0.7529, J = 0.7433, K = 0.7312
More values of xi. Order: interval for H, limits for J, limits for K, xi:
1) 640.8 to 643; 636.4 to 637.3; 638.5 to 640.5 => 0.751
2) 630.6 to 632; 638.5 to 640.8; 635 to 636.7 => 0.743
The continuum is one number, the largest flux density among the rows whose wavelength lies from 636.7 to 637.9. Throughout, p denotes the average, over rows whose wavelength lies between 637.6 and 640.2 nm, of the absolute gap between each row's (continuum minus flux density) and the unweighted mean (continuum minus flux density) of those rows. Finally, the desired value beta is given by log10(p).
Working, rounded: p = 0.0026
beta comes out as -2.59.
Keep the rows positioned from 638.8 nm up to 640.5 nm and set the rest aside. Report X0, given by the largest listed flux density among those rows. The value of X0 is 0.7635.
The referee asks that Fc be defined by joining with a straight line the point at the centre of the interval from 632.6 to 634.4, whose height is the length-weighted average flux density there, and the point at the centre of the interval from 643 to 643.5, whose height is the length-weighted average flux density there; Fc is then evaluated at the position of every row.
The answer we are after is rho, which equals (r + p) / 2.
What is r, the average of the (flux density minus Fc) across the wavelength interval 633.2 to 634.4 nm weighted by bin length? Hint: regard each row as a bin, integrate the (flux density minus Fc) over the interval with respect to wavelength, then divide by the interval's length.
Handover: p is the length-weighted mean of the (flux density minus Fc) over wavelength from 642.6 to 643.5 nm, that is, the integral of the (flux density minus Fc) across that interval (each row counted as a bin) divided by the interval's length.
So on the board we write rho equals -0.0002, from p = 0.000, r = -0.0009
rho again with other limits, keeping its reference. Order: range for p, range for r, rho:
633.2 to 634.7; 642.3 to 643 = 0.0009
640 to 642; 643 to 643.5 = 0.0052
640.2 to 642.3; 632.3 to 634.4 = 0.0046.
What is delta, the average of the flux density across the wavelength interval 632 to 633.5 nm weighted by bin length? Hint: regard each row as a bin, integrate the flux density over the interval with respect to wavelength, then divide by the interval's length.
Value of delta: 0.741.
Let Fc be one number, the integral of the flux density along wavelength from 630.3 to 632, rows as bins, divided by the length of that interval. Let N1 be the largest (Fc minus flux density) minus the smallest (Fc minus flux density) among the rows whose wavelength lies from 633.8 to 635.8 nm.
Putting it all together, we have 0.019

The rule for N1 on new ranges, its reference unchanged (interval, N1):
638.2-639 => 0.003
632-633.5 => 0.023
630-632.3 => 0.061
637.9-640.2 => 0.010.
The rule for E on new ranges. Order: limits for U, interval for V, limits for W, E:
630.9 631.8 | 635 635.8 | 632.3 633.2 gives -0.379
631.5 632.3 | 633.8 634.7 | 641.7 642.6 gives -0.385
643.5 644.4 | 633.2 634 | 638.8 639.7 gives -0.365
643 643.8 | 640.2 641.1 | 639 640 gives -0.383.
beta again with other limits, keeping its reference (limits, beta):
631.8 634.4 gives -2.09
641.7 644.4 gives -2.53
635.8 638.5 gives -2.37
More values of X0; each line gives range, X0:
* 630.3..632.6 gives 0.7912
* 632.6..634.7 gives 0.7628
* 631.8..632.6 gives 0.7509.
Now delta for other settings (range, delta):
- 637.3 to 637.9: 0.756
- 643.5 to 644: 0.757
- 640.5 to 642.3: 0.761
